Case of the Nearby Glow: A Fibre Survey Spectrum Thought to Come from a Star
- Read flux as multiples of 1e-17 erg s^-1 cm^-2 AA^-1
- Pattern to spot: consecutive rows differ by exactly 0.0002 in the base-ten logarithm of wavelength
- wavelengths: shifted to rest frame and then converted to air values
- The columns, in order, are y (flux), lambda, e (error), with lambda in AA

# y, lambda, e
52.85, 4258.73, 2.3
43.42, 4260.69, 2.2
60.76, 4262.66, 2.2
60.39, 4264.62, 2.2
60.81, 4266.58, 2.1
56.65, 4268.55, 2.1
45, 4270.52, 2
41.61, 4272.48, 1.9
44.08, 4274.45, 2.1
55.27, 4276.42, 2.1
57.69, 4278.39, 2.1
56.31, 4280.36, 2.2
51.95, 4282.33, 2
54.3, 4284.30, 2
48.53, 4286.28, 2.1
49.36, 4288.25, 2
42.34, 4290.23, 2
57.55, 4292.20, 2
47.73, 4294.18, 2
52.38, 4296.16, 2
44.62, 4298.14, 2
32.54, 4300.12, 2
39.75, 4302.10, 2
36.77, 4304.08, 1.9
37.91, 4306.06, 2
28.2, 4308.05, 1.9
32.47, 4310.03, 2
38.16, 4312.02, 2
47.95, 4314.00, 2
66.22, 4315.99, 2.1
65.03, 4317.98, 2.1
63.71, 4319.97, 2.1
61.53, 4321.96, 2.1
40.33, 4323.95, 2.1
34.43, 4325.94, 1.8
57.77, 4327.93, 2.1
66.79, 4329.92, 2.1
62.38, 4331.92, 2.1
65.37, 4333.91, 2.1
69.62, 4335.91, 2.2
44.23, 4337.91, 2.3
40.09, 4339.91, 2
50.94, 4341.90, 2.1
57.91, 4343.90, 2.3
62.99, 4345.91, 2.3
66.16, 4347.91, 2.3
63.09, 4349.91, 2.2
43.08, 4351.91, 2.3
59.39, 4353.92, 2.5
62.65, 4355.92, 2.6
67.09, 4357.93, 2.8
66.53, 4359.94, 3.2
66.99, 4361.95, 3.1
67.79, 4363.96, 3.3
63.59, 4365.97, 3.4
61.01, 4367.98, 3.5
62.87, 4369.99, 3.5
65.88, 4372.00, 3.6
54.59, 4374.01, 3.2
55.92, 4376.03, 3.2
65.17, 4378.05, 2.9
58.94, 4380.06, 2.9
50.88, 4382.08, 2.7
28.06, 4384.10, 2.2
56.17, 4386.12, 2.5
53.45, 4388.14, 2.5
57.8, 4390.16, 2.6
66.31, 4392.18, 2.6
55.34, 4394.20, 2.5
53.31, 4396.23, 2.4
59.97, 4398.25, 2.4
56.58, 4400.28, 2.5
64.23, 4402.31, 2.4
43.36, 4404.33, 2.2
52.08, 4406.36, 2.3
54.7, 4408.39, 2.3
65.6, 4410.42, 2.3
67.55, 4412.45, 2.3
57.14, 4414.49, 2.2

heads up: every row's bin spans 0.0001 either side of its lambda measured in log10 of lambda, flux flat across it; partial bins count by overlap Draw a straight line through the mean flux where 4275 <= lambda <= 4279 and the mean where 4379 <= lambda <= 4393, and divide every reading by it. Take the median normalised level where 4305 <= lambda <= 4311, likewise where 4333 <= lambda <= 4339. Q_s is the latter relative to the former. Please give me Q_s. 2.0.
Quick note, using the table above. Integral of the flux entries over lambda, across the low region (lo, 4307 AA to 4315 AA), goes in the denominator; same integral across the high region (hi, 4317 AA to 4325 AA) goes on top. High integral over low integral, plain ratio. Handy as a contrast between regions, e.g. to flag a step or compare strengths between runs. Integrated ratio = 1.57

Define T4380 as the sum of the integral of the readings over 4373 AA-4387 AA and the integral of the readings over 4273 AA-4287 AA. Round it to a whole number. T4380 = 1471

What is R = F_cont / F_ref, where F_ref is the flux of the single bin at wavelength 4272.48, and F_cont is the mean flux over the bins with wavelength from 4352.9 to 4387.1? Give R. 1.43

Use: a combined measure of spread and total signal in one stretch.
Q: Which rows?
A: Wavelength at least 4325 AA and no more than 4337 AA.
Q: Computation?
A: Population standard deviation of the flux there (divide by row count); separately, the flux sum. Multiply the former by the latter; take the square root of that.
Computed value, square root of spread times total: 65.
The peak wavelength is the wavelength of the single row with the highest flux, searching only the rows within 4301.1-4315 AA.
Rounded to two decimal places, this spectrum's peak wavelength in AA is 4314.00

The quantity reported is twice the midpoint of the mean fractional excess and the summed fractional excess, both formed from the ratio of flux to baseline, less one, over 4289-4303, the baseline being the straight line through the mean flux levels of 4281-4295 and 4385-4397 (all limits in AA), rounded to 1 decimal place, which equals -0.9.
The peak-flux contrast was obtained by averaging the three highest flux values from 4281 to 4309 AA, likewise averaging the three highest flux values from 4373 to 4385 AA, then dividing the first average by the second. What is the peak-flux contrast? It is 0.91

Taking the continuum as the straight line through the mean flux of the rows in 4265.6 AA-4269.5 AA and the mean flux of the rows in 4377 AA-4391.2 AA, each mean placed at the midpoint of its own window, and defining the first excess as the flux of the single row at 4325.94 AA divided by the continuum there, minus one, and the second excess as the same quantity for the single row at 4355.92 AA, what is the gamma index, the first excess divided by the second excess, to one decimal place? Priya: -2.5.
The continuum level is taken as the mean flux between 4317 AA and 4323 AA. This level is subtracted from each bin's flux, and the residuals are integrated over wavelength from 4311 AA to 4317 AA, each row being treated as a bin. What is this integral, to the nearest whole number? -75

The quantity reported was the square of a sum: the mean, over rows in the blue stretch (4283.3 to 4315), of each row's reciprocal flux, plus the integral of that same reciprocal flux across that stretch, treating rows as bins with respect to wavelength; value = 0.62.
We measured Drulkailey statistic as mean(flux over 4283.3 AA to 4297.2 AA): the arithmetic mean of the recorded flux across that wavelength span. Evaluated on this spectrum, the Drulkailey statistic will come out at 50.3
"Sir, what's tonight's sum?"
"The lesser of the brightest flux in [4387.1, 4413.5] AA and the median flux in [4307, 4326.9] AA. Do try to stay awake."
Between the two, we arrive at 44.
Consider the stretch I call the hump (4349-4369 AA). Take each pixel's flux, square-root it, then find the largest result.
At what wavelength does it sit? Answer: 4363.96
